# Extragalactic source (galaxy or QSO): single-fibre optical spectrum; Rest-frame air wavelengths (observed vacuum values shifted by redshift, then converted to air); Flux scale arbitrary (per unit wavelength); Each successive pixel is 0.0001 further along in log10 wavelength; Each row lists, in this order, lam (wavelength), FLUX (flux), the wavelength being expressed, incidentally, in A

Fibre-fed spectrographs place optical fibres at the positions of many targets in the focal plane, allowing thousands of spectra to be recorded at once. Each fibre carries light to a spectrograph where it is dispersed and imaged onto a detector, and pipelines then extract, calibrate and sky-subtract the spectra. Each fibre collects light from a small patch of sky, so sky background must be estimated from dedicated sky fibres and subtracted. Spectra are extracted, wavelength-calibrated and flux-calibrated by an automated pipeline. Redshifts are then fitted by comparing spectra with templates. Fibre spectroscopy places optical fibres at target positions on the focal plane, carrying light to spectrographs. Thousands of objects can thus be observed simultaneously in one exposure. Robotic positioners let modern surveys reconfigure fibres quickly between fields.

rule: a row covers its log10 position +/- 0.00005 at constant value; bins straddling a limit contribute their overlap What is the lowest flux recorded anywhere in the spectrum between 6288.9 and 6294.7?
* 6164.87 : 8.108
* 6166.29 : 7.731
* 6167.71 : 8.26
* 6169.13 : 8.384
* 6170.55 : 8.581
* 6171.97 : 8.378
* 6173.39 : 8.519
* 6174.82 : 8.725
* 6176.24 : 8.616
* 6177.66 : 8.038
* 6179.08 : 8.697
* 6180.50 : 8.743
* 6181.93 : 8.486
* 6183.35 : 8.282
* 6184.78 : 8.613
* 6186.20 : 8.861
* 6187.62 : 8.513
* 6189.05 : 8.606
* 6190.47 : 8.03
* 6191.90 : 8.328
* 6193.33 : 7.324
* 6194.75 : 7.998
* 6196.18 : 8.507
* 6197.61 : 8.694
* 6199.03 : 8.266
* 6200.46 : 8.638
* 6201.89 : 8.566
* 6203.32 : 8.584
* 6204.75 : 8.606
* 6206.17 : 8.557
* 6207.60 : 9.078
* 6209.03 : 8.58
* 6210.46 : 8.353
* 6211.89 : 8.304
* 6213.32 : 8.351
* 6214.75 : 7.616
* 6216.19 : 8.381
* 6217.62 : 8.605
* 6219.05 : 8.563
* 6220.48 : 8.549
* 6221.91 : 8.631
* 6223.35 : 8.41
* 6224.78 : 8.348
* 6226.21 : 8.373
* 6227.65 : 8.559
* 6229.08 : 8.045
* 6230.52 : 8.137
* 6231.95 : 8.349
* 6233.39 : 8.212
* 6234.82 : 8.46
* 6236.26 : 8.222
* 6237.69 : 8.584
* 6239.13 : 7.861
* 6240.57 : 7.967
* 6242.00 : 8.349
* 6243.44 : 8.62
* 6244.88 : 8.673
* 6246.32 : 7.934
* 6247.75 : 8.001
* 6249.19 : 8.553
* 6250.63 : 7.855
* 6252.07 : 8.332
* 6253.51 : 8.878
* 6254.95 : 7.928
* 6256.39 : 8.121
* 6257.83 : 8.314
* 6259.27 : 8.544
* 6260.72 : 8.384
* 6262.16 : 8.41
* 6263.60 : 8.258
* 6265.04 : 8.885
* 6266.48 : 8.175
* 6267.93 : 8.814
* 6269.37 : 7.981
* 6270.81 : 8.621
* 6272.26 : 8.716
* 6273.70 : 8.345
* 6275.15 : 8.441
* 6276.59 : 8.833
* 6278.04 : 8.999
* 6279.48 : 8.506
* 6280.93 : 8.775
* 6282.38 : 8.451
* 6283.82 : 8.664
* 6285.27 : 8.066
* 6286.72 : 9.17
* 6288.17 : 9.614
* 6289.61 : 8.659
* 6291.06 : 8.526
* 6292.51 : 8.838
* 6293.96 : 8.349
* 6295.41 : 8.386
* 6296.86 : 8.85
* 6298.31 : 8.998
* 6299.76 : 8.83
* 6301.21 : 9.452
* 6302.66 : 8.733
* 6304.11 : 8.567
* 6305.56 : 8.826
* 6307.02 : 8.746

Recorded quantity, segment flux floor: 8.349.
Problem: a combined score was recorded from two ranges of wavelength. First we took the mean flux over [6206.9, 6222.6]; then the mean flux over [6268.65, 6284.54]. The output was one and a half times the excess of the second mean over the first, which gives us 0.18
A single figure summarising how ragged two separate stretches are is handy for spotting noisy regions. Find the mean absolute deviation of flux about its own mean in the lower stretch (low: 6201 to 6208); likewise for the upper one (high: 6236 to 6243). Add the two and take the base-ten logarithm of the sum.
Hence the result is -0.41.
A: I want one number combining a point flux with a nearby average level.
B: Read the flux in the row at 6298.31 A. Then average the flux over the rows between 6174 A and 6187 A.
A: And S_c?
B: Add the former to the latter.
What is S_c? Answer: 17.56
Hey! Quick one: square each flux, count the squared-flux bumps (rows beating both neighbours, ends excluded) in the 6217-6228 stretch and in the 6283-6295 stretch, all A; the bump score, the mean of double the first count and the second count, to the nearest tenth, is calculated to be 2.0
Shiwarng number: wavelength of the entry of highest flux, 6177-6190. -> 6186.20 A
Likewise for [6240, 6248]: 6244.88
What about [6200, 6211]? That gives 6207.60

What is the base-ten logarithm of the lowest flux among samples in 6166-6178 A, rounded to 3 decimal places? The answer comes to 0.888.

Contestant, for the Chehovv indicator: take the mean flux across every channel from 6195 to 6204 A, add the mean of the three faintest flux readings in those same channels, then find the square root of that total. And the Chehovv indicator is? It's 4.12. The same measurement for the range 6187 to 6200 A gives 4.00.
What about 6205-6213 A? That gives 4.12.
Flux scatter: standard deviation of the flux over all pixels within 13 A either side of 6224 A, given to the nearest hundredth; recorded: 0.24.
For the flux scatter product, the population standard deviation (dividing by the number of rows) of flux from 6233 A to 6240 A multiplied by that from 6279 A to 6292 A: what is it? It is 0.10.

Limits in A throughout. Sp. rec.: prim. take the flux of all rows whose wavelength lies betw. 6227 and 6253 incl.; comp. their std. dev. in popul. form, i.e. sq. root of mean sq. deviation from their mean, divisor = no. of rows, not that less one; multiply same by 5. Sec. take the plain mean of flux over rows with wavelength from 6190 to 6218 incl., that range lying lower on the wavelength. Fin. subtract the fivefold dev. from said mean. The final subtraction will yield 7.0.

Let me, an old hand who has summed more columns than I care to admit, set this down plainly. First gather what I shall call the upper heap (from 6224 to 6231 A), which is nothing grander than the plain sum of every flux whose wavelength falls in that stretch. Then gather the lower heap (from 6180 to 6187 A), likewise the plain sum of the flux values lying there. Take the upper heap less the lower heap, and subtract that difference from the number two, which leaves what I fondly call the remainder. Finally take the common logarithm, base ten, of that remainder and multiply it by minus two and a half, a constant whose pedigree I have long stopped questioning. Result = -1.37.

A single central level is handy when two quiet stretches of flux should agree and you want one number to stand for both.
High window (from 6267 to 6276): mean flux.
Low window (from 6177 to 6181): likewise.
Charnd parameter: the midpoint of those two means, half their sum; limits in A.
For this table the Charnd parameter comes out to 8.49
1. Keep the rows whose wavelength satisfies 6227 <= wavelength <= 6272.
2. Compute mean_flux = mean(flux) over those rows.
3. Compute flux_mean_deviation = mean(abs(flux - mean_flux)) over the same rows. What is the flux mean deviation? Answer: 0.25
